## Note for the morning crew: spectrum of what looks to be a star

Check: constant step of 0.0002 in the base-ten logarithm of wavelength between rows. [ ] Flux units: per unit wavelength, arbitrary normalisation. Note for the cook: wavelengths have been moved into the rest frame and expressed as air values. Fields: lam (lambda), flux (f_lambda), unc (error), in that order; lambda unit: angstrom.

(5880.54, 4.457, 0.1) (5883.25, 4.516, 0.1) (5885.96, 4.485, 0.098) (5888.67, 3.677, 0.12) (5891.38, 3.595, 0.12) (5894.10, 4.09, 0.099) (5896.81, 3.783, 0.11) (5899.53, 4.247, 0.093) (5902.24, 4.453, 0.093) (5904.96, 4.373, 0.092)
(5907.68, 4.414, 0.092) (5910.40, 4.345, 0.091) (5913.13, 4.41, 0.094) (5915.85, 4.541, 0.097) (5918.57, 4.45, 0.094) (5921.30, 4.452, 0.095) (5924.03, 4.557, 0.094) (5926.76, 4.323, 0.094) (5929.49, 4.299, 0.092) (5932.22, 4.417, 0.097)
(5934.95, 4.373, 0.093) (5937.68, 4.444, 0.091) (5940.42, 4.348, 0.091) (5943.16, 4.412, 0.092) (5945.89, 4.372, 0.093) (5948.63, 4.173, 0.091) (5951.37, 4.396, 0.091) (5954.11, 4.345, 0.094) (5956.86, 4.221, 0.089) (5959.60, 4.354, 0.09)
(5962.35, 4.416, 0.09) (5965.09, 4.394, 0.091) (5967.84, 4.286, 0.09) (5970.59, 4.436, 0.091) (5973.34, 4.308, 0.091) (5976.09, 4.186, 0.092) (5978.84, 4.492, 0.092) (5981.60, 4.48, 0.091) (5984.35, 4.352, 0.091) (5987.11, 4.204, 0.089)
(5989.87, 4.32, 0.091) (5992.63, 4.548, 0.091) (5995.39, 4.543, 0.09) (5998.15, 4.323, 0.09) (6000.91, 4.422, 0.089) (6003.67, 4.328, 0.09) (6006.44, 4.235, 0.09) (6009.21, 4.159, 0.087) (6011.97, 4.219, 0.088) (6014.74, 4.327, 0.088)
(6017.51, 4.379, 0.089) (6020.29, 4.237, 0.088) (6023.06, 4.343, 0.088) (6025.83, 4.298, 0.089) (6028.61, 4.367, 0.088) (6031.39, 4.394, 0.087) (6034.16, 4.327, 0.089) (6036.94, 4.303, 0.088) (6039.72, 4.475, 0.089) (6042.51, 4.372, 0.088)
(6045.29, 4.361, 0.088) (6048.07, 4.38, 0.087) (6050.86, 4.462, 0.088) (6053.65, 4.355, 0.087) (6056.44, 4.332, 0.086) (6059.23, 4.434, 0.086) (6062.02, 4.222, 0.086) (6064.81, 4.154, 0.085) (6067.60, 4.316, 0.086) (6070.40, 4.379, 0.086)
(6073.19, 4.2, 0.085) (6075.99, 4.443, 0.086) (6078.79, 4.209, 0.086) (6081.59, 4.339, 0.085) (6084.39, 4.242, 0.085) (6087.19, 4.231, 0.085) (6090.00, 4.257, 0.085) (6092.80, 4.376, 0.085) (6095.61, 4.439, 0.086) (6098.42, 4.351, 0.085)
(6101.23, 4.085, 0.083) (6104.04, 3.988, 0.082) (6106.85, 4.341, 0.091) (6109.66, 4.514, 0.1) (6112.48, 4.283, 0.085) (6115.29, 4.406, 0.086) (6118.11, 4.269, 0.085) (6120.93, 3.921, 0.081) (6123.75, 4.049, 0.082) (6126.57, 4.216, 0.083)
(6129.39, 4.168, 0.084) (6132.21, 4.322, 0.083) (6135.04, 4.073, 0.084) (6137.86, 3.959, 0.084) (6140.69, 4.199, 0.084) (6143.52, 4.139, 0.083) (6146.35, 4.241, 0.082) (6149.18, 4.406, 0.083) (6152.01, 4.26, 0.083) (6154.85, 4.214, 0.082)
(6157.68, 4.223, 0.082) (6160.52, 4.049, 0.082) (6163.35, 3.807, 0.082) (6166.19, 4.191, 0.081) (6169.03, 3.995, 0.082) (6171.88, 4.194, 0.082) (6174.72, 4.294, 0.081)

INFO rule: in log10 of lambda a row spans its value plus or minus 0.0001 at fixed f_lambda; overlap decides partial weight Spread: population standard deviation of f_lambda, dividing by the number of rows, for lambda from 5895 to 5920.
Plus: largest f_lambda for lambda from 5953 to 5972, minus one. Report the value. 3.65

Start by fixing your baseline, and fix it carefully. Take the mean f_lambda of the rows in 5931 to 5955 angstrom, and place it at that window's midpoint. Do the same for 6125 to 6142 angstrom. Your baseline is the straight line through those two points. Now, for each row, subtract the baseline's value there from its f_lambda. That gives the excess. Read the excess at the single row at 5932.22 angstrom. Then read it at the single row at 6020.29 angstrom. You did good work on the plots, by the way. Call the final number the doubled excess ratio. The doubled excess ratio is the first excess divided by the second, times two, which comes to -2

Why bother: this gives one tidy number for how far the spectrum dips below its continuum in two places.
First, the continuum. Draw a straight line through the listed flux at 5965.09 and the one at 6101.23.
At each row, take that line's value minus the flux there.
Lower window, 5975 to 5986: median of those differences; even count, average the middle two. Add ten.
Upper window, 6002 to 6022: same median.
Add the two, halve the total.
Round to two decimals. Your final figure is 4.98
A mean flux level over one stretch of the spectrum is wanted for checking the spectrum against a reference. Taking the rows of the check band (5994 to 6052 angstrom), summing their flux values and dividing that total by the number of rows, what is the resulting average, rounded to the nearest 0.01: 4.35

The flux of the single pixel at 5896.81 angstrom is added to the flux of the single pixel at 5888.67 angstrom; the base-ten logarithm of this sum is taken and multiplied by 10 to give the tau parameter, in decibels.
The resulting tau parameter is 8.73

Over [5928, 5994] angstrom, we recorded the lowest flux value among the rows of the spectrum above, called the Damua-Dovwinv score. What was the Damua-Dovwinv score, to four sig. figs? 4.173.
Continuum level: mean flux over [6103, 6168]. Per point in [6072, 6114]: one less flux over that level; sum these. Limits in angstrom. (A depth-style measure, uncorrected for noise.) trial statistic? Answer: -0.37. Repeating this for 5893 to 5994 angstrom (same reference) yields -1.48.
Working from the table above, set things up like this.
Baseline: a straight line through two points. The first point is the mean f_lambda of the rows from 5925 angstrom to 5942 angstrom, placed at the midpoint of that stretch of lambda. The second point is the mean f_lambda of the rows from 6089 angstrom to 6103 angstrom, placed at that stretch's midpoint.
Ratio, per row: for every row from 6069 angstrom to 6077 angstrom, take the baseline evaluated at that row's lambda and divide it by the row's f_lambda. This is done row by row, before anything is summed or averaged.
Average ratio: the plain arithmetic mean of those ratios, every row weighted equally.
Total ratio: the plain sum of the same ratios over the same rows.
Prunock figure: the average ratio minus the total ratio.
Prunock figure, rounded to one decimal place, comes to -2.0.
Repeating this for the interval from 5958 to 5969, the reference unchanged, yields -3.0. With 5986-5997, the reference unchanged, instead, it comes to -3.0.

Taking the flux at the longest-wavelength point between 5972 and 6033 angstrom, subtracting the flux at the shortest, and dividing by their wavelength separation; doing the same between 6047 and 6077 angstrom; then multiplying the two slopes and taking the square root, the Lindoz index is 0.0018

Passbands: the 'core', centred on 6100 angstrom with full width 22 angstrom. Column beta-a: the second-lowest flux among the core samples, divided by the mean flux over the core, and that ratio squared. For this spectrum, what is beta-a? 0.905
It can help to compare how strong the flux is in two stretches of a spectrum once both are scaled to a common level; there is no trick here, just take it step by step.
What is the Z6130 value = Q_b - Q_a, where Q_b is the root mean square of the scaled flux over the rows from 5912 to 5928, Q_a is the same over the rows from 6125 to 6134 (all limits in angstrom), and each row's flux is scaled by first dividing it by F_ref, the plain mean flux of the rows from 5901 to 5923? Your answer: 0.050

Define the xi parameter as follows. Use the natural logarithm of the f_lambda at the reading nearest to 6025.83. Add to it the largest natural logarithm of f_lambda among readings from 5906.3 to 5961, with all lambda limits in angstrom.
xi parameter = 2.97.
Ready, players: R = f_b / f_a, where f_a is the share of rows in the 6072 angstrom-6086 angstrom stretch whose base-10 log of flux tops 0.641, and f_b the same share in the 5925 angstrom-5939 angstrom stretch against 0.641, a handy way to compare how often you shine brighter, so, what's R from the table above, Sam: 2.0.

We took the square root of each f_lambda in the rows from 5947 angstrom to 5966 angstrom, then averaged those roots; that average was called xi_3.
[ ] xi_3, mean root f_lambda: 2.08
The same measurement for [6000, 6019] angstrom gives 2.07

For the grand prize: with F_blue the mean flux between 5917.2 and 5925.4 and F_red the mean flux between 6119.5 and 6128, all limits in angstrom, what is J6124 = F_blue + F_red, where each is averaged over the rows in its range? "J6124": 8.55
